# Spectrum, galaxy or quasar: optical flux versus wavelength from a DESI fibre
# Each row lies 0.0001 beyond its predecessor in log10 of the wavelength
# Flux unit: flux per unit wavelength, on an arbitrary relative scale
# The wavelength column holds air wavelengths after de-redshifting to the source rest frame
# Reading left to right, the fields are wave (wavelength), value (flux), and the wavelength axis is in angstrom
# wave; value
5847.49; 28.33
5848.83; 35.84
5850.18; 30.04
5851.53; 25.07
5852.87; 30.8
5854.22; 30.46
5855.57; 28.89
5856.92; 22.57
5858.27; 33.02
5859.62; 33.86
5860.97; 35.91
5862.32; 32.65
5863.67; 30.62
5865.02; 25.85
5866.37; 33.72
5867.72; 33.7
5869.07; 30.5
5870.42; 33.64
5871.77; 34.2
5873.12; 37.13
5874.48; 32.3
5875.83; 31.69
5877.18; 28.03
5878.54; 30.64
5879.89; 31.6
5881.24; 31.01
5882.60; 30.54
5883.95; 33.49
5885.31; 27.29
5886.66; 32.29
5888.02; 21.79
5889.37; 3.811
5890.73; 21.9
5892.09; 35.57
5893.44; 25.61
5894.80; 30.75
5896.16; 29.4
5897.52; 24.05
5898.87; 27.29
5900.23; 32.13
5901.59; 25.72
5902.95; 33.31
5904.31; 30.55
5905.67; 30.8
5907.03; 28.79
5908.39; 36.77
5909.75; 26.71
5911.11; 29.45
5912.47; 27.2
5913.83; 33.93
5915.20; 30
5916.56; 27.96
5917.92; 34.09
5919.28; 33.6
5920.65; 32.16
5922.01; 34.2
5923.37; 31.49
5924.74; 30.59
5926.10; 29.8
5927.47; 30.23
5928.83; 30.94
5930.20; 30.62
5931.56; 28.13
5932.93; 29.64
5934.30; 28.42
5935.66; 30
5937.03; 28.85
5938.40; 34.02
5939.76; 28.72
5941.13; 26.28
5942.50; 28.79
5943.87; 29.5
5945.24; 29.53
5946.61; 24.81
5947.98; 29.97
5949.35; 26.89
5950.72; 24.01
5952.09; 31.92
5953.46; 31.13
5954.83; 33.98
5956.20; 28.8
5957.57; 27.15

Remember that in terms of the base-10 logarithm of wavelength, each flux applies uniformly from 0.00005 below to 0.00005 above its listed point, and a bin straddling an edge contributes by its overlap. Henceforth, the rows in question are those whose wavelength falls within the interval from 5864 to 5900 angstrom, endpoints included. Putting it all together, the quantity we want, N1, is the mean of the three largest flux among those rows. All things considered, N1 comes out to 35.6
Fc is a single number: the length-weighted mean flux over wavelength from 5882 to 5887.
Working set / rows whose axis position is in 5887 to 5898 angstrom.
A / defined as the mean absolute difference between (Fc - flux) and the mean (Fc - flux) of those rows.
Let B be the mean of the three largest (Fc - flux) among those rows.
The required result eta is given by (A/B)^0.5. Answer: 0.64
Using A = 6.2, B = 15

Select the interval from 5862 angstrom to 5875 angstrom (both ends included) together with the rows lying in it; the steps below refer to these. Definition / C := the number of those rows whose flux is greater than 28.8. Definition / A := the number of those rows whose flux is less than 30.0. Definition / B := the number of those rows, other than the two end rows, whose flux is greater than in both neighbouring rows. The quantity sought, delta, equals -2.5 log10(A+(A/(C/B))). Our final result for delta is -0.2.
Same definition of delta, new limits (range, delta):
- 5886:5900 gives -2.6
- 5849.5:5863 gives -1.4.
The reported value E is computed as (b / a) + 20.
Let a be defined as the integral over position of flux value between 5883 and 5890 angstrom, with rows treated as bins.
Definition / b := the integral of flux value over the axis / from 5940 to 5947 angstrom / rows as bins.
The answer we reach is 21.2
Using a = 169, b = 196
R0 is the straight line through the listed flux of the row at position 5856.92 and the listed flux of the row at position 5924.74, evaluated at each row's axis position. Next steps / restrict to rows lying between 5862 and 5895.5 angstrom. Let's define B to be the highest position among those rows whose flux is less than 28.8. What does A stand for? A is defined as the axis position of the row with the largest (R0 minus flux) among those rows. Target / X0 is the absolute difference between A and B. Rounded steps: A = 5889.37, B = 5893.44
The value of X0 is 4.1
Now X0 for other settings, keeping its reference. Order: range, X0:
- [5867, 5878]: 0.0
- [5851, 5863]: 0.0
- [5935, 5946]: 1.4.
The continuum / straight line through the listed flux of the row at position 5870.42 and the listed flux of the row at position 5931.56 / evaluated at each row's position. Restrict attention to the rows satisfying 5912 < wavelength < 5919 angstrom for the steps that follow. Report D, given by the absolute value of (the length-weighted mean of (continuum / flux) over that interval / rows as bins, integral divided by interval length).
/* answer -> 0.97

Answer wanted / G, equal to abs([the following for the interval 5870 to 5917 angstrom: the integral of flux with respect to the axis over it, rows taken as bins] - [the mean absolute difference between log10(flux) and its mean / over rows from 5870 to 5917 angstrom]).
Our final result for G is 1379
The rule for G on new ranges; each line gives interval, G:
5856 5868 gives 374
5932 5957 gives 729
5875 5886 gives 336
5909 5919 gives 301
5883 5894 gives 279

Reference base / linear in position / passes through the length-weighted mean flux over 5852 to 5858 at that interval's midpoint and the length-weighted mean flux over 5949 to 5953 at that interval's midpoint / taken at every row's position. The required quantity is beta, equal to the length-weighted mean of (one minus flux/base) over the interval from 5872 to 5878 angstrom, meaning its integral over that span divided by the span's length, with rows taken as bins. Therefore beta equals -0.14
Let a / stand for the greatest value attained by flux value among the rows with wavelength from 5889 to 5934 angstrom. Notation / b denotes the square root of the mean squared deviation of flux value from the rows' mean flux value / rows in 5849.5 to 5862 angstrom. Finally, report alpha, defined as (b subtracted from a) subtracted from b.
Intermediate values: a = 36.77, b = 4.0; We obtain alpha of -28.9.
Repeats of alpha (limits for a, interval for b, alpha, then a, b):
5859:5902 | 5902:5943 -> -32.2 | 37.13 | 2.5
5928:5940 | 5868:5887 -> -29.2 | 34.02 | 2.4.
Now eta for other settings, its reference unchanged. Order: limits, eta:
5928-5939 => 0.75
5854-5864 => 0.90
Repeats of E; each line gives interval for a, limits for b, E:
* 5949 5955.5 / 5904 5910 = 21.0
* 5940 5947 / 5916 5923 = 21.2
